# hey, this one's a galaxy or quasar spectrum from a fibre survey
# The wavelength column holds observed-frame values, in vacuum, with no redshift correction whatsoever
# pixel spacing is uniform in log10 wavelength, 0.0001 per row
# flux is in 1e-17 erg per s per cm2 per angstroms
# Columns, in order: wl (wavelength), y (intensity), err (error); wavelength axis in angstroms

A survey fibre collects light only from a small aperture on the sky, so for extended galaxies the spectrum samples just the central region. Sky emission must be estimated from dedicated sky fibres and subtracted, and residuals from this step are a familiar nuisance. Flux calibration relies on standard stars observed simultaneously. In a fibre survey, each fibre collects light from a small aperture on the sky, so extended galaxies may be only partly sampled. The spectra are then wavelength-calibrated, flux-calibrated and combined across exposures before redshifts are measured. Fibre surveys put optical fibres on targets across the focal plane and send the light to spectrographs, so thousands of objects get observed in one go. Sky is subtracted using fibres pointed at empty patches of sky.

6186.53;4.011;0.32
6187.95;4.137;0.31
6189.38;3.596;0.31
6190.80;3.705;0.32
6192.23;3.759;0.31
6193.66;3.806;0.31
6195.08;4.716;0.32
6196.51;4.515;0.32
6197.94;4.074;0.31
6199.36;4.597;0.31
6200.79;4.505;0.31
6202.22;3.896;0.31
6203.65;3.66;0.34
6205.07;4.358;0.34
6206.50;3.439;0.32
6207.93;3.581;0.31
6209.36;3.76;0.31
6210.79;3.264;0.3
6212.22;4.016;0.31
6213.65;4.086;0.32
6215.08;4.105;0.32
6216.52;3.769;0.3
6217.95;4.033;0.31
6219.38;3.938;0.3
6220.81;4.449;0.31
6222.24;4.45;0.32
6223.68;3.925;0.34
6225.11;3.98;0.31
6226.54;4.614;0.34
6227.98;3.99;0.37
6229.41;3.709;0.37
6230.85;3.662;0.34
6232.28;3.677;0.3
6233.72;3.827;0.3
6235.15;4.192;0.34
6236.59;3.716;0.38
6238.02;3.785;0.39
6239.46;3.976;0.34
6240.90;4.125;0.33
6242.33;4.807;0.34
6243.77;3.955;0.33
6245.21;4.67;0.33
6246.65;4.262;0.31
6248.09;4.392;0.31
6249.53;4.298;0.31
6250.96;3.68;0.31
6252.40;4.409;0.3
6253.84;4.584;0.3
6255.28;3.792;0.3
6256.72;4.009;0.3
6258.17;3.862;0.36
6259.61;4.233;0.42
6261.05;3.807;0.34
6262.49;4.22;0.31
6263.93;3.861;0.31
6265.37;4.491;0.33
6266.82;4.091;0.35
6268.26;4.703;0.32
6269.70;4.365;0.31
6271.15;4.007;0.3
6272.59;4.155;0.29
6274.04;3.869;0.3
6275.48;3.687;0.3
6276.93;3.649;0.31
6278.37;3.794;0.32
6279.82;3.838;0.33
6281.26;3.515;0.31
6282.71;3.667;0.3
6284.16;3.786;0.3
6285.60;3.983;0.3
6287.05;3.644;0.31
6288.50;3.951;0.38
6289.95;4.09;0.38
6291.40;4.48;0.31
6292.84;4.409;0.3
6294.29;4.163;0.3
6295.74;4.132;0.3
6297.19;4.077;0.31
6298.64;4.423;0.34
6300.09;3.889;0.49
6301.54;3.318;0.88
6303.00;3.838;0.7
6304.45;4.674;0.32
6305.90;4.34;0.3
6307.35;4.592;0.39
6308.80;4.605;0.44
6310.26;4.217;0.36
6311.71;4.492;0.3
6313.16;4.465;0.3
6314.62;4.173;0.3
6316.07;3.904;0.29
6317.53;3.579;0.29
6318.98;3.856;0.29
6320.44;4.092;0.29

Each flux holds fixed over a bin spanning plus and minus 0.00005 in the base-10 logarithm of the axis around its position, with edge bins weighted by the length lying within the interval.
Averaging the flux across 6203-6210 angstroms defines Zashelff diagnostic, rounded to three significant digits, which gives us 3.76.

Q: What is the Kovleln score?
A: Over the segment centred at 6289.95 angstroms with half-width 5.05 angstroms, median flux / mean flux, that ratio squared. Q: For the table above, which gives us 0.99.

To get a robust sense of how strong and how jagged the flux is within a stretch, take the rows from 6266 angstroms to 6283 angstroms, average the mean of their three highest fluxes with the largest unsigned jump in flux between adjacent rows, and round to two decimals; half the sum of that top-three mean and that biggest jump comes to 2.51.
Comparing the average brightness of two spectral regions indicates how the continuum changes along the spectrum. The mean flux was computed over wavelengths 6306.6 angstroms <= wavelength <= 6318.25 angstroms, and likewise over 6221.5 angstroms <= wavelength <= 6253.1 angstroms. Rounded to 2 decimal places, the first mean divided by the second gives 1.04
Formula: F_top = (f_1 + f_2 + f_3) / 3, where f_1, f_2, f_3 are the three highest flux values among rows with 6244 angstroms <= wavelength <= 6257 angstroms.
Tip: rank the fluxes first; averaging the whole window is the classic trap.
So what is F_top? 4.55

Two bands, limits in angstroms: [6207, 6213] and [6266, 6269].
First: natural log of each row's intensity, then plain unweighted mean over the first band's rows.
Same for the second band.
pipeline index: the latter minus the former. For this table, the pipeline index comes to 0.19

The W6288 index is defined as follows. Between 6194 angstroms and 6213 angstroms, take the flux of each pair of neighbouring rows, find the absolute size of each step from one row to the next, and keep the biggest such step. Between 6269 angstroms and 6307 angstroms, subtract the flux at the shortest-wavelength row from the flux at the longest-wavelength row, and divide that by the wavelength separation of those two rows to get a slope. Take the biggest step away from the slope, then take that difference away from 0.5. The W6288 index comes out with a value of 1.42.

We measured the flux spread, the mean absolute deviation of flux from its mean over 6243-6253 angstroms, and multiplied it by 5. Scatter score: 1.2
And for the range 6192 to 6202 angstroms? 1.7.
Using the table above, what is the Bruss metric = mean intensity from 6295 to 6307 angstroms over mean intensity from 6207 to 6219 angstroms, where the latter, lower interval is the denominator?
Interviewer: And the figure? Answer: 1.07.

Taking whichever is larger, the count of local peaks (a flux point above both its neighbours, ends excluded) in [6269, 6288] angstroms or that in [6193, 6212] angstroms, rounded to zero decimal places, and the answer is 4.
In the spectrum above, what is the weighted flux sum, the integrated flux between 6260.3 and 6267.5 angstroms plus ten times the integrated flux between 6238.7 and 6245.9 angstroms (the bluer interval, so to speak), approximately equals 339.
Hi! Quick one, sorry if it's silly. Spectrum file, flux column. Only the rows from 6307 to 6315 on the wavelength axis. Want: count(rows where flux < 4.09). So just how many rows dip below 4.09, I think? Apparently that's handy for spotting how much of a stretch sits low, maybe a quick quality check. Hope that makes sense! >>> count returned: 0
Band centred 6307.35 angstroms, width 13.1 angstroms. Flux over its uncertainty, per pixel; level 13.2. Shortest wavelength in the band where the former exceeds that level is 6304.45 angstroms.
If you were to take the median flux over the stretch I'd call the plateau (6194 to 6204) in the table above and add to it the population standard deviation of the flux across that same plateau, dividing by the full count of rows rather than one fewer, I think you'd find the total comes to 4.88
